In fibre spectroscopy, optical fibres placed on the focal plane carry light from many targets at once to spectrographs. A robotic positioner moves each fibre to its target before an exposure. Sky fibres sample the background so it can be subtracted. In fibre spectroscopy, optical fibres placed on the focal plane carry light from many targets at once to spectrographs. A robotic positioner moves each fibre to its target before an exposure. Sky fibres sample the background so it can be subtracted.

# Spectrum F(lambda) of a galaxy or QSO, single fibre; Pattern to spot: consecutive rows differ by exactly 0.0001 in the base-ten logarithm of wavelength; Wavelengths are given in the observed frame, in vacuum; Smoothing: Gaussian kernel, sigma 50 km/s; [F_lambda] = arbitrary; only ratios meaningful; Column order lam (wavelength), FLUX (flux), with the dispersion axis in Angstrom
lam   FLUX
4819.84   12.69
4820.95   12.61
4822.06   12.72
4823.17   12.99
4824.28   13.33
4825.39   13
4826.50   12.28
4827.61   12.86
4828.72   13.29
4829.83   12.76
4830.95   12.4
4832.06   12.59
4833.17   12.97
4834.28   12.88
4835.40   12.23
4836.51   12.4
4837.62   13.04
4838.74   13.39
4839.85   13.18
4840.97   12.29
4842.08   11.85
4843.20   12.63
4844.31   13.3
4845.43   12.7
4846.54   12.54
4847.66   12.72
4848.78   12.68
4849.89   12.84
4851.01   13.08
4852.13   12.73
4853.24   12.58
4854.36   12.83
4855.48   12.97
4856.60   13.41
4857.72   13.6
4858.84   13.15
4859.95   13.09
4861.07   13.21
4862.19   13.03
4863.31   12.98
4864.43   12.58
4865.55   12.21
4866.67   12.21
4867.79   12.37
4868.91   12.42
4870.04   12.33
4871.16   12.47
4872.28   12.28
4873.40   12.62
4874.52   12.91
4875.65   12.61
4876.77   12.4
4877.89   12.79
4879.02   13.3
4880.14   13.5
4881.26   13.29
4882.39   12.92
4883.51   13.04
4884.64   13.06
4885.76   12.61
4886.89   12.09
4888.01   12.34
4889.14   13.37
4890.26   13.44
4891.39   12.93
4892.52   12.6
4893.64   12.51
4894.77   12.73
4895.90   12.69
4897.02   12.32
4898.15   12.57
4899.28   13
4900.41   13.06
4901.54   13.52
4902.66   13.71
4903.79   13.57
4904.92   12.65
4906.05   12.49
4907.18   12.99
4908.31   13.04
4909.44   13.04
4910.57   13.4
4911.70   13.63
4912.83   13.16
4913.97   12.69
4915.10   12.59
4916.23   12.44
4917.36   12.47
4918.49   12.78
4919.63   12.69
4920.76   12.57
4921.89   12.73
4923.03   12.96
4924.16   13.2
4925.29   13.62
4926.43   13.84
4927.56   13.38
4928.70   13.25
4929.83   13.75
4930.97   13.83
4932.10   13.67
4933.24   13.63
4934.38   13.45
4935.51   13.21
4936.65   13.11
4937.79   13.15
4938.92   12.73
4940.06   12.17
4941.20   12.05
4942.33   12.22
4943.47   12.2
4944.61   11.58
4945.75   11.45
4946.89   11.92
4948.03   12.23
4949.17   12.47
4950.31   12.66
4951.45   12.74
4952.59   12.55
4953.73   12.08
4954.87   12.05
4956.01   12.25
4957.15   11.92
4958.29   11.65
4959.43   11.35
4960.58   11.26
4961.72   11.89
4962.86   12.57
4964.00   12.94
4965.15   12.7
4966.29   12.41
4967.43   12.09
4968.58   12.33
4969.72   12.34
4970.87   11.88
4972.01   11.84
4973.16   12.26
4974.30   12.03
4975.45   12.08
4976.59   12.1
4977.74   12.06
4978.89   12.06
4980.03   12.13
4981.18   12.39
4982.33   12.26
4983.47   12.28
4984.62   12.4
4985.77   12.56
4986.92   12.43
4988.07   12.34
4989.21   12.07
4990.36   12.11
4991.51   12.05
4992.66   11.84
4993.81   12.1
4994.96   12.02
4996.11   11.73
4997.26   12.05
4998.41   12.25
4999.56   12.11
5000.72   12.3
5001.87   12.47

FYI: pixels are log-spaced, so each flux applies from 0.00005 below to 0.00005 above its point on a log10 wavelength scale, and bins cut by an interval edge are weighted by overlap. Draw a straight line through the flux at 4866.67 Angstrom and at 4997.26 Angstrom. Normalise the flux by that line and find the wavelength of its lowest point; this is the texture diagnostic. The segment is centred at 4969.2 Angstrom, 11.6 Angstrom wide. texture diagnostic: 4972.01 Angstrom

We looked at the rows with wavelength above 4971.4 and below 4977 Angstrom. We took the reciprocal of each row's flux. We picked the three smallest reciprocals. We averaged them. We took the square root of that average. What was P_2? 0.287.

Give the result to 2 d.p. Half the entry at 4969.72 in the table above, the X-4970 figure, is 6.17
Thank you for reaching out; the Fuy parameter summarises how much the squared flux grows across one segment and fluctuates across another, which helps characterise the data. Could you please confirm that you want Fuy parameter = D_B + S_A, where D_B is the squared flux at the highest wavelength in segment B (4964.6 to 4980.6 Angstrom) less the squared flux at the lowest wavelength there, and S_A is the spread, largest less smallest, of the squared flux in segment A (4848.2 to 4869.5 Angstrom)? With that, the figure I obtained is 22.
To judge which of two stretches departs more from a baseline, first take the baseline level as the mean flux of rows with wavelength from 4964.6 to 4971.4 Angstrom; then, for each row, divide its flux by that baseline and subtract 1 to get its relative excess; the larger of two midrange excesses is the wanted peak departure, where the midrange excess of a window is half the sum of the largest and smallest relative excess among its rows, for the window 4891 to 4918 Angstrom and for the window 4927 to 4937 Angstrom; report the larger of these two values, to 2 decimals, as 0.10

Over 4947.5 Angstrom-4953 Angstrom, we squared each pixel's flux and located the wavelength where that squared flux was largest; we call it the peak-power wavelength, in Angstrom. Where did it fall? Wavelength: 4951.45 Angstrom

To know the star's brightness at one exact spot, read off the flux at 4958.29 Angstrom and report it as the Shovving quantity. 11.65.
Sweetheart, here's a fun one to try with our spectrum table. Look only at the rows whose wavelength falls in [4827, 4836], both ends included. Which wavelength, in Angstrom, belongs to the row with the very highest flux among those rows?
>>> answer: 4828.72 Angstrom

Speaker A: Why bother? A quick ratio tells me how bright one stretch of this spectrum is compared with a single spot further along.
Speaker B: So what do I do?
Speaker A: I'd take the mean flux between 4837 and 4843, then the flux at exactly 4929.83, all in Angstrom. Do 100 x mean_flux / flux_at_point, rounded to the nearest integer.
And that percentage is 93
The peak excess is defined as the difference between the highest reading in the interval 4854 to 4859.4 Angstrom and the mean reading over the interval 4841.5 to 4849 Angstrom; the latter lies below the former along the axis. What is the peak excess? 0.97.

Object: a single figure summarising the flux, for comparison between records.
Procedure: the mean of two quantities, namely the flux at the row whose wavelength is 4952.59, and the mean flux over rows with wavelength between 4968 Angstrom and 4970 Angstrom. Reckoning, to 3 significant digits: 12.4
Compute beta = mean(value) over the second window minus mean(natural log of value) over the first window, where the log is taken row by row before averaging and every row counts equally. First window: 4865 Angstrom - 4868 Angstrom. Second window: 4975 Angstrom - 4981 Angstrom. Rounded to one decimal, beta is 9.6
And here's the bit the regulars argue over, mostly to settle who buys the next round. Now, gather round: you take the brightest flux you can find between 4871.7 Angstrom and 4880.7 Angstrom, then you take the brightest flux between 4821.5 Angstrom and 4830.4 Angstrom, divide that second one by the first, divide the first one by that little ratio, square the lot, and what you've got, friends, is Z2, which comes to 187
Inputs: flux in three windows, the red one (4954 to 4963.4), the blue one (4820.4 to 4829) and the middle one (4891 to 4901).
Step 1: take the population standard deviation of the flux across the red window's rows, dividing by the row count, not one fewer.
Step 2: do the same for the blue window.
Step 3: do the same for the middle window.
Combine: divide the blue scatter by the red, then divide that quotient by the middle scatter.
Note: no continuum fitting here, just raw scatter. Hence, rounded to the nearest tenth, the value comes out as 3.4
